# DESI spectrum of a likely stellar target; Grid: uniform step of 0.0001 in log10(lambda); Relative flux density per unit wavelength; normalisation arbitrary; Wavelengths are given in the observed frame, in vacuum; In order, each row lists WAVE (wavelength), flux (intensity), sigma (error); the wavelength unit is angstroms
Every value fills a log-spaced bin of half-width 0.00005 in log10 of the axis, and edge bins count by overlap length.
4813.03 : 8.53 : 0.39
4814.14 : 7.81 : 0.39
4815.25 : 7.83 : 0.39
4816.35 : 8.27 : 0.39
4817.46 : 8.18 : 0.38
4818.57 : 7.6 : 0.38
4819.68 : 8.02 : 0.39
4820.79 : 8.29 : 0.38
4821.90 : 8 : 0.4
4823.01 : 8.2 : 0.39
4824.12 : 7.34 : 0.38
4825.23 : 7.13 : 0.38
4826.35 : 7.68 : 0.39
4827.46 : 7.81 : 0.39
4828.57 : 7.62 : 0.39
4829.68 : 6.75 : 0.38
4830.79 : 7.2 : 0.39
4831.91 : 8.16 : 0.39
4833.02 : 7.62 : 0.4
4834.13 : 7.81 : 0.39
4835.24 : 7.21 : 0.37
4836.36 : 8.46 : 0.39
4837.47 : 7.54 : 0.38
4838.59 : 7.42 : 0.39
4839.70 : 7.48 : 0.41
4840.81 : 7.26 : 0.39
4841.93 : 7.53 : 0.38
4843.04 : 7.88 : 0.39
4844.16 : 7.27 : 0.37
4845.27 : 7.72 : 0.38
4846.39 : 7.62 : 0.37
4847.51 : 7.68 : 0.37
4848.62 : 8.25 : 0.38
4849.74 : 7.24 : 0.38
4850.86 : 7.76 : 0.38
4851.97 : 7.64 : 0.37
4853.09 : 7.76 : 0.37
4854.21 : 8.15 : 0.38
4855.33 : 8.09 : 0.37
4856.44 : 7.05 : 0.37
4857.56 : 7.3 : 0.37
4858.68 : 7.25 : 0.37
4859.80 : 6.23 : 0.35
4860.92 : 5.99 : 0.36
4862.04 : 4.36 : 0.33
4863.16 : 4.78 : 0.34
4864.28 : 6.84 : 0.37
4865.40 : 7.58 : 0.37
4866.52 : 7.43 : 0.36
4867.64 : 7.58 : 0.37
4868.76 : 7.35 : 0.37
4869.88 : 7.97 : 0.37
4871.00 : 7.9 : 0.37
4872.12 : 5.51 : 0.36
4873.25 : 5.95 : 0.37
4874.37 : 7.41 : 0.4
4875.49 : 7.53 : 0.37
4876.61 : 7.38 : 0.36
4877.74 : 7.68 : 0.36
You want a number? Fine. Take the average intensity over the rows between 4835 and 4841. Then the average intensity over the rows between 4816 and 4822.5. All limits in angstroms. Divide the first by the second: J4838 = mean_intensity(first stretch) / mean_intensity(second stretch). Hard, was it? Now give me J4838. 0.94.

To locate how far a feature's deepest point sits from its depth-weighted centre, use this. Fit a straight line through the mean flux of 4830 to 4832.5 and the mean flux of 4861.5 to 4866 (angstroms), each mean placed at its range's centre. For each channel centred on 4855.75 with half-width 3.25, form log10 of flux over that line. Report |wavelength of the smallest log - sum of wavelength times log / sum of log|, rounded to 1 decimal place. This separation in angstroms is 0.8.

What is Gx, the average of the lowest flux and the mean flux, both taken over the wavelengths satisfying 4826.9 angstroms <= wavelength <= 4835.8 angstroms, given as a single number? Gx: 7.1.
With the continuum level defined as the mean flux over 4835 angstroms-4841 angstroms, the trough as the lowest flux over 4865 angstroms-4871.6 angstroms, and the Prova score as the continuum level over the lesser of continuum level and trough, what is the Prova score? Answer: 1.03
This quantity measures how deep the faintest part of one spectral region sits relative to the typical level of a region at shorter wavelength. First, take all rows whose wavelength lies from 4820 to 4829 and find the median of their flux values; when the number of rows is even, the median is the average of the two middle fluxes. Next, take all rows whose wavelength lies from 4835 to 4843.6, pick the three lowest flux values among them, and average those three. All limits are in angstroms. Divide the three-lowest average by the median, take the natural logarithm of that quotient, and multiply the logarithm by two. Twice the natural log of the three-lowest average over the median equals -0.12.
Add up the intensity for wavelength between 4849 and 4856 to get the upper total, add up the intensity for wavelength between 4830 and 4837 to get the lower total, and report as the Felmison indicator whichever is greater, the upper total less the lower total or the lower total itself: 46.5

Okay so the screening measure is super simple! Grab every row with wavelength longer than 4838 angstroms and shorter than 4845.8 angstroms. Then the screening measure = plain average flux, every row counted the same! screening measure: 7.5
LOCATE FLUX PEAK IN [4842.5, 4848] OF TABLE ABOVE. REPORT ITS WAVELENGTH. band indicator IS 4843.04 angstroms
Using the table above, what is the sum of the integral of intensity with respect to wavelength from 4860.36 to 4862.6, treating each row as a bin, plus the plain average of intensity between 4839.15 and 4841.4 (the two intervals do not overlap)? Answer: 19.0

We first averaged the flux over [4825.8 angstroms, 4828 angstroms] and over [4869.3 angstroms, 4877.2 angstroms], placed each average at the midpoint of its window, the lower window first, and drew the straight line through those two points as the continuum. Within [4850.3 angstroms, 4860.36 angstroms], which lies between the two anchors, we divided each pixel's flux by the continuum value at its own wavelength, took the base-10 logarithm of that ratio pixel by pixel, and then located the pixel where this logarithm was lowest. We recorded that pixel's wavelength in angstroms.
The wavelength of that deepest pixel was 4859.80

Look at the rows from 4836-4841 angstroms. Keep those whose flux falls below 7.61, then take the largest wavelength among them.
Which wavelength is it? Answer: 4840.81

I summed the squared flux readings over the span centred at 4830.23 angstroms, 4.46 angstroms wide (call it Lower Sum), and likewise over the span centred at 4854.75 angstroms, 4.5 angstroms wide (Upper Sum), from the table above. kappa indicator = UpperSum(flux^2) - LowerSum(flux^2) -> 20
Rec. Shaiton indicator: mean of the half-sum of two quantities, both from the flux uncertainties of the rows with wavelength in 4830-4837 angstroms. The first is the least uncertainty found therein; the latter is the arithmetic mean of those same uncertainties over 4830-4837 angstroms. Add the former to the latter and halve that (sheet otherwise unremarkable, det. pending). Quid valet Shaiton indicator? 0.379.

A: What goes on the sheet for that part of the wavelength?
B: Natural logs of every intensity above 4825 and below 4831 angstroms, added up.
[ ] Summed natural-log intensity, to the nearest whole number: 12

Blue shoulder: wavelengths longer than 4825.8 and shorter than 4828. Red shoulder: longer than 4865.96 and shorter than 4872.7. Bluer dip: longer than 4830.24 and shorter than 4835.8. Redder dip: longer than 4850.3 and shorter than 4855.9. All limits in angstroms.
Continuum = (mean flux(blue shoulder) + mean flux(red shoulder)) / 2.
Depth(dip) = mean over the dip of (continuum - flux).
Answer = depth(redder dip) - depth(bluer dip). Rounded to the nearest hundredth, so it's -0.28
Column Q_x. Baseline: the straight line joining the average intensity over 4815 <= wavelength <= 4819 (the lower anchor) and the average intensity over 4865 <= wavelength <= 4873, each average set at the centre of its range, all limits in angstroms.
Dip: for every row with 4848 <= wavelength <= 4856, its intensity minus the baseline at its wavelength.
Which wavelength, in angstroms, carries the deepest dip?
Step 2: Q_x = 4849.74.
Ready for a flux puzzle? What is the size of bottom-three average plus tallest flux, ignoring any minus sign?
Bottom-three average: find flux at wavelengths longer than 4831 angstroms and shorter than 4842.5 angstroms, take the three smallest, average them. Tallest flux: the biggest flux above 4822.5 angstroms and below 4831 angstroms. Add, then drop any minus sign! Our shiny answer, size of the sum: 15.5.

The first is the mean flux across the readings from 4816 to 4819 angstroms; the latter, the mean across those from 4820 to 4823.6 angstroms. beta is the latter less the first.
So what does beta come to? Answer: 0.1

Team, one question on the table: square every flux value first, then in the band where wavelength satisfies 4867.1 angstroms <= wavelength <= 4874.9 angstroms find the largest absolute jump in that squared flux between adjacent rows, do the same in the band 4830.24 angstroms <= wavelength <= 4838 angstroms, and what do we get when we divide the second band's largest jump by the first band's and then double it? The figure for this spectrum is 1.2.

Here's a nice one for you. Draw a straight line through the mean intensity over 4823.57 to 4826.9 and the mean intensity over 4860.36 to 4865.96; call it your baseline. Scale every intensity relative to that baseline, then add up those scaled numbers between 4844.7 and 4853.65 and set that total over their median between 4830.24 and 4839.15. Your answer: 8.8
